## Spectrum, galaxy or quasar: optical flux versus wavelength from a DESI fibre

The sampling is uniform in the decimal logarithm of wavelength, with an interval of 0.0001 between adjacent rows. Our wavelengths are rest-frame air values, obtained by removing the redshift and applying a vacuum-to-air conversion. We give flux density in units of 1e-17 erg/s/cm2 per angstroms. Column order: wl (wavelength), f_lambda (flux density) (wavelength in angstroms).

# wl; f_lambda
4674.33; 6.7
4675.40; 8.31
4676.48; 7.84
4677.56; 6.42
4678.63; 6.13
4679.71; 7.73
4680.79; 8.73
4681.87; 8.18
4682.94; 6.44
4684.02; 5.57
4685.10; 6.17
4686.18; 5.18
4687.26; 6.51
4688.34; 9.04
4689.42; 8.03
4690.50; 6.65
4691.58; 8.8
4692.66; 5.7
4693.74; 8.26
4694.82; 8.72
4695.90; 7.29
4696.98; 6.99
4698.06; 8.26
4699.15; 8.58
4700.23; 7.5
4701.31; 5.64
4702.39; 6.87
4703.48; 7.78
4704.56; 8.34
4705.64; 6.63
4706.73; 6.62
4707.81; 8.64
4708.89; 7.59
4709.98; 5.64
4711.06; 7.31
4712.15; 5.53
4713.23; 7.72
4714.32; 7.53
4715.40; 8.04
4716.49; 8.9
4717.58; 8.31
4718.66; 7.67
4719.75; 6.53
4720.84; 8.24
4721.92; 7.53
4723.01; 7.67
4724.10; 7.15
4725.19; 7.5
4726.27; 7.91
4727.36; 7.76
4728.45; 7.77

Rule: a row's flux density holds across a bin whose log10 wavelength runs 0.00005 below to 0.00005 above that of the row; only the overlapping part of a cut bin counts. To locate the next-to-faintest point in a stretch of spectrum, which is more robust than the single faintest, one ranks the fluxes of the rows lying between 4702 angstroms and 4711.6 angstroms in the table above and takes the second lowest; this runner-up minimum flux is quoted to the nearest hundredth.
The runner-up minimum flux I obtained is 6.62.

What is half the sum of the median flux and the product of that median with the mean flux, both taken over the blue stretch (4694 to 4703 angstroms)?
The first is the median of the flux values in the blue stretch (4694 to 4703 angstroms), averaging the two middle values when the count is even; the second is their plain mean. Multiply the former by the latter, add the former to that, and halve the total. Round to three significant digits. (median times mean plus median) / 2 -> 31.4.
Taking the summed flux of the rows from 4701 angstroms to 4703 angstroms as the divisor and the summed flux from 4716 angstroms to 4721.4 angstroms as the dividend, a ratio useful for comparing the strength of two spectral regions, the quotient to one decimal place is 3.2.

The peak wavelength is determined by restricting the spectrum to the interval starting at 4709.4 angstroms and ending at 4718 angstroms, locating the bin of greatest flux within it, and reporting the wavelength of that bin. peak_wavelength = 4716.49 angstroms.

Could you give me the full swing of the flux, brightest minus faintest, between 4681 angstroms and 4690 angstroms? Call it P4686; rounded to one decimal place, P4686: 3.9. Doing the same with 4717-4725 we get 1.8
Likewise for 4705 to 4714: 3.1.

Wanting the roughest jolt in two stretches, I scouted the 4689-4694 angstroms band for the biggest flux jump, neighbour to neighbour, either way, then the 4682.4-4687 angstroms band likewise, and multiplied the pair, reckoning 3.1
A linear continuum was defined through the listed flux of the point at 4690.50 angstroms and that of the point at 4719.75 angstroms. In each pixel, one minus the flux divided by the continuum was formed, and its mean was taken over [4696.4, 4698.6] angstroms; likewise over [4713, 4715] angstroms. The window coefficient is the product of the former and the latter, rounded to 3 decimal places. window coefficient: 0.025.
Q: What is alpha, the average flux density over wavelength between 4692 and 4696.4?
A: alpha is 7.5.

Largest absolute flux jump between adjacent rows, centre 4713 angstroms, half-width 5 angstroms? 2.2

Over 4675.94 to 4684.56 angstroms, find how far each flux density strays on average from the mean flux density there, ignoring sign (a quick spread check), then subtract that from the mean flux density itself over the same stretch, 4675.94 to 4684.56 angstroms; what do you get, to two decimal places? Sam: 6.14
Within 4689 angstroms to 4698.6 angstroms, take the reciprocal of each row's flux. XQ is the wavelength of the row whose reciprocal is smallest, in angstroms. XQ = 4691.58 angstroms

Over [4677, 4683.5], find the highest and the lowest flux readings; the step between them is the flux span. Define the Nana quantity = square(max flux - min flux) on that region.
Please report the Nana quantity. 6.8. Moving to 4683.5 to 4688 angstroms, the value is 1.8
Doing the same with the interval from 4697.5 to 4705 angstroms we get 8.6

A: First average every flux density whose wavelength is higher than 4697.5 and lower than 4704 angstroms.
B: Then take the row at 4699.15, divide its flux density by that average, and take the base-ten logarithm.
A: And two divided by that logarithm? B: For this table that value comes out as 32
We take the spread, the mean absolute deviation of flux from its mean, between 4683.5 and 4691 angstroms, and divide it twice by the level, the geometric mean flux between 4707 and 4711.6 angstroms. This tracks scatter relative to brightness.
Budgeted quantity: 0.0198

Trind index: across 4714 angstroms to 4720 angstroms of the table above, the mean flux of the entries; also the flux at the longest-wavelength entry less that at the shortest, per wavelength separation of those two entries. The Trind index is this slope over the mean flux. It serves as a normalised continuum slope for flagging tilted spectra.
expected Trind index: -0.02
